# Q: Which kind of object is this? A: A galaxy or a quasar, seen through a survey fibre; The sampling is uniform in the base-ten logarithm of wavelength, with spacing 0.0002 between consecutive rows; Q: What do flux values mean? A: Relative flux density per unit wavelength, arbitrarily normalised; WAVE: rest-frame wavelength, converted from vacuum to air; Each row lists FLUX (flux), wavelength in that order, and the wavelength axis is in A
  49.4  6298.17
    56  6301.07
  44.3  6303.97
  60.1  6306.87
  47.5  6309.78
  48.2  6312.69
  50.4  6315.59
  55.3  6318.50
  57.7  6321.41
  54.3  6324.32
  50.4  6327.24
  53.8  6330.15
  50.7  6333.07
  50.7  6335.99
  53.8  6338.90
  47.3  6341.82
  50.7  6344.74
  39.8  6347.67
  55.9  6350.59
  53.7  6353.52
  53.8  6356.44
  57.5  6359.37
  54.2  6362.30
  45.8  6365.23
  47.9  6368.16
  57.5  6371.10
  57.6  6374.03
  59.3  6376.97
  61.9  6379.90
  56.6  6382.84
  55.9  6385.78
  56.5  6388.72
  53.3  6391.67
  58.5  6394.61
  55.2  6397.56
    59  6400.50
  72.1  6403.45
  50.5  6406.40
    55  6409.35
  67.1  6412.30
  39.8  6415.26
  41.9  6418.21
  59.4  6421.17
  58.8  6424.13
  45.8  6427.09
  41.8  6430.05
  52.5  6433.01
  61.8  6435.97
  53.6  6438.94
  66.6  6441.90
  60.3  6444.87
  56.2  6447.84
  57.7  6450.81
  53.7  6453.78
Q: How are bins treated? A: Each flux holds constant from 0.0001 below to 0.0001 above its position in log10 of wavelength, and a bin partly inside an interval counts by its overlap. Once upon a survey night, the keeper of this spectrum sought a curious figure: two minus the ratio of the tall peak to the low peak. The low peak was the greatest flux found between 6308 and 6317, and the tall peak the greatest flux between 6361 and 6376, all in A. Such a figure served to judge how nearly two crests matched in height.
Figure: 0.86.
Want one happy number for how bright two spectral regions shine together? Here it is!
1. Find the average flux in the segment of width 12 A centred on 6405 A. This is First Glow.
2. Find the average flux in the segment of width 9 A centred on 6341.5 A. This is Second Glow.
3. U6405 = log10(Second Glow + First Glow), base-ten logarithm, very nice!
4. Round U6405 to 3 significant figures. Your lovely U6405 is 2.04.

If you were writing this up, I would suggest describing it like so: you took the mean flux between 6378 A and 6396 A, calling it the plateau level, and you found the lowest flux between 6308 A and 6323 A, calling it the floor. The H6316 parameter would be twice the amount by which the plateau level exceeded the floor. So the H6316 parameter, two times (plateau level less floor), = 19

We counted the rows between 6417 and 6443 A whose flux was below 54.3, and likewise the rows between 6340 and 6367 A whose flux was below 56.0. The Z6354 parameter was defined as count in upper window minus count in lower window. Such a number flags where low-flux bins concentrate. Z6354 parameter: -3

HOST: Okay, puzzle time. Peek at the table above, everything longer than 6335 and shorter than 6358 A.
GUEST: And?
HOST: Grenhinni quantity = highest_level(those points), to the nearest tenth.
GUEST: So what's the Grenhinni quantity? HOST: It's 55.9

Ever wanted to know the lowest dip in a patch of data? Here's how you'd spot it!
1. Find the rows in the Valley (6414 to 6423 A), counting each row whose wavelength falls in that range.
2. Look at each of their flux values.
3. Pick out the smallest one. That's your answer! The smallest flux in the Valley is 39.8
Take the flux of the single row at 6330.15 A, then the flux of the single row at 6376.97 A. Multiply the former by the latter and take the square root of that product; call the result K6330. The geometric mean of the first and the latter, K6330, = 56.5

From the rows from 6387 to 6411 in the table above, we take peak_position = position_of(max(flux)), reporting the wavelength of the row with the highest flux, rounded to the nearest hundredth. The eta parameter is 6403.45 A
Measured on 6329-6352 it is 6350.59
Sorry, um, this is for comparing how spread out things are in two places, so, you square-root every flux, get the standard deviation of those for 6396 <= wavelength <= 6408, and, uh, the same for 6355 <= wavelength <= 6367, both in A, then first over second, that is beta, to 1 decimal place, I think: 1.7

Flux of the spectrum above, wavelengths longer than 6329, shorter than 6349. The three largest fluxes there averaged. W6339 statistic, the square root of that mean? 7.26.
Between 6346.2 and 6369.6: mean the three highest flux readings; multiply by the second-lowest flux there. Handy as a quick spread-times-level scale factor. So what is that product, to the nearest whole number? 2559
